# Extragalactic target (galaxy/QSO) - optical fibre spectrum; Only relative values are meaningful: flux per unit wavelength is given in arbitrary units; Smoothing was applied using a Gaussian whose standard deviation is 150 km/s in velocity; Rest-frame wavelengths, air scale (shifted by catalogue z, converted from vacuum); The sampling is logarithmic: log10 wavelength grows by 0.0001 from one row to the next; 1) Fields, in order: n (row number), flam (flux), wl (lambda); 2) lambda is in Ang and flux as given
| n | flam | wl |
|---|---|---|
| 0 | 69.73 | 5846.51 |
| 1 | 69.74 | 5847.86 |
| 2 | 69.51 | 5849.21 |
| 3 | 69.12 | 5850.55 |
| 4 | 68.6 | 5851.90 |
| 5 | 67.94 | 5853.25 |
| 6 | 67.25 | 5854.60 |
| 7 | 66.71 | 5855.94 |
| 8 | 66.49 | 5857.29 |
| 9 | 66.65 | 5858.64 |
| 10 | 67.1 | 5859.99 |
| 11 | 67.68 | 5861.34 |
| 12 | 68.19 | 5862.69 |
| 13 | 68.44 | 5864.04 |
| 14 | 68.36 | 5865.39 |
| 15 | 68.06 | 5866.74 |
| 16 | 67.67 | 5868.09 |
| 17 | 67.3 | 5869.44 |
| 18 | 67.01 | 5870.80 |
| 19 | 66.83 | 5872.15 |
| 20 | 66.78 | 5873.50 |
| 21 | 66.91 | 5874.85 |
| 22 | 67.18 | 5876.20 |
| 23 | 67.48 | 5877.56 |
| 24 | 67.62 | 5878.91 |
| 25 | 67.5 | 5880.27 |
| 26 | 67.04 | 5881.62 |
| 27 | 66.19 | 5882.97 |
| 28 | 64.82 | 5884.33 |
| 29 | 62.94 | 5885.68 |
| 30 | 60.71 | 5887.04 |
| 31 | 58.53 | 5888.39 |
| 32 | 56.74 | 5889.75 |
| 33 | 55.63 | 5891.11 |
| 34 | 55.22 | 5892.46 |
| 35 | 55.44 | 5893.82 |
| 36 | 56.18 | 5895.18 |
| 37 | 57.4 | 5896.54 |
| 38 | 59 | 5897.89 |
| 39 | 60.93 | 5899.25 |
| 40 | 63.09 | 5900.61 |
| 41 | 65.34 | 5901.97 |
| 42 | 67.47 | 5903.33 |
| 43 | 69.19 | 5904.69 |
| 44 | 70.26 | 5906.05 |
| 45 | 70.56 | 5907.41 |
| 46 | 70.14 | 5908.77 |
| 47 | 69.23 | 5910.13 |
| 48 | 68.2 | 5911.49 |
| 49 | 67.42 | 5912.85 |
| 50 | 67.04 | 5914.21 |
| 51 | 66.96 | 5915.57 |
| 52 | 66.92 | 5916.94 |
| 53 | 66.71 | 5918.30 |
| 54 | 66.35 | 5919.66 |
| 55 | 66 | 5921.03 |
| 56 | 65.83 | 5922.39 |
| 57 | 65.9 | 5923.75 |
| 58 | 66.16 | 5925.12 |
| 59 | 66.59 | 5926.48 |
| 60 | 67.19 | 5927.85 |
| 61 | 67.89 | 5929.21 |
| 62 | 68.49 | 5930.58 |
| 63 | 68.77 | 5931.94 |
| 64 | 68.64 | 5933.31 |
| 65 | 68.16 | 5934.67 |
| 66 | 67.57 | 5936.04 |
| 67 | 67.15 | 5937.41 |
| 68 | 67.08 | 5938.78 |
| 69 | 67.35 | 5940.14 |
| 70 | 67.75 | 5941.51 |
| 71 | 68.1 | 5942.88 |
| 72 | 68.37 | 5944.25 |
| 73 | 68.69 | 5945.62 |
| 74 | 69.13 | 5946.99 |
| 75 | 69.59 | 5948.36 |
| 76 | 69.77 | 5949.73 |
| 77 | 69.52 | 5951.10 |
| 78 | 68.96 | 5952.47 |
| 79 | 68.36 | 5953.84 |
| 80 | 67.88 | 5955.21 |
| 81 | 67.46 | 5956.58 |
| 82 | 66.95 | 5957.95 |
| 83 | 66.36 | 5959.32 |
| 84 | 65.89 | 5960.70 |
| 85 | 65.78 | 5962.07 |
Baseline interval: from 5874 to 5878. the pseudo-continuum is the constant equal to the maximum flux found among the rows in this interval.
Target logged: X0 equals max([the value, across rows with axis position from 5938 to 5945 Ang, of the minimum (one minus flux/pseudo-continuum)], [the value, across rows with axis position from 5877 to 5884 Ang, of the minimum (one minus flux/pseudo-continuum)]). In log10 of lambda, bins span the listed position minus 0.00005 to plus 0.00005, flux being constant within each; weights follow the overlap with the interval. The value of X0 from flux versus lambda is 0.00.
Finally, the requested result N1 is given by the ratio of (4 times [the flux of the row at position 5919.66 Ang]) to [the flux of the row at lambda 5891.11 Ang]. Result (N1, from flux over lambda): 4.77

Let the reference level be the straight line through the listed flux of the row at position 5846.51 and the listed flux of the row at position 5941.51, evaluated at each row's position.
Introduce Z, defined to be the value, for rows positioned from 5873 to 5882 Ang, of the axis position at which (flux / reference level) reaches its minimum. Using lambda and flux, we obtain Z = 5873.50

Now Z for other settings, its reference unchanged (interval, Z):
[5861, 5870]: 5869.44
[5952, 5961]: 5960.70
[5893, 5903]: 5893.82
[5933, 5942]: 5938.78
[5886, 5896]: 5892.46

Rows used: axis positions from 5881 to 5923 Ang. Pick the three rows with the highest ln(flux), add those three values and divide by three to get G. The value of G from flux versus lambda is 4.25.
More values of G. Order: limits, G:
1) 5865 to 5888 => 4.22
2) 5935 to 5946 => 4.23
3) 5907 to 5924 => 4.25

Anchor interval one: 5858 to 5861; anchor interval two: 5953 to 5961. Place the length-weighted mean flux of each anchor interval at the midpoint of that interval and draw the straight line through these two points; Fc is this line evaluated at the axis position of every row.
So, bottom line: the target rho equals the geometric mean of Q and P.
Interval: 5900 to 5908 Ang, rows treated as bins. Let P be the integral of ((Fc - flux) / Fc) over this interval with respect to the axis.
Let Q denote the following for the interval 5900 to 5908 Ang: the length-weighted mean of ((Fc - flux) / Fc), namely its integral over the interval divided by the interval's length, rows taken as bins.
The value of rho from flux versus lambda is 0.02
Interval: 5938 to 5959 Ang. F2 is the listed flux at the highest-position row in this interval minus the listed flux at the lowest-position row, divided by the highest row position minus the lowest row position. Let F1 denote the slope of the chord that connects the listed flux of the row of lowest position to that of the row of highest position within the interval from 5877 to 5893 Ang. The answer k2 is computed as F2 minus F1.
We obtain 0.82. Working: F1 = -0.82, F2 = -0.01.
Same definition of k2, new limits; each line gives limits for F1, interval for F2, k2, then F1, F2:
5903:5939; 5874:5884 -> -0.08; -0.01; -0.09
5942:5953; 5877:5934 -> -0.07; 0.09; 0.02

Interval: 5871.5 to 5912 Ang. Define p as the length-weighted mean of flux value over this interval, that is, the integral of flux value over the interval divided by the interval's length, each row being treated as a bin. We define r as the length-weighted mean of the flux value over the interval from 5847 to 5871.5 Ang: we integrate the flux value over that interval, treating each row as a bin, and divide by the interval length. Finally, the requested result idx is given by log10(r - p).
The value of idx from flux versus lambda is 0.6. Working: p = 64.0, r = 67.9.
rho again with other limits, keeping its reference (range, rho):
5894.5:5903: 0.28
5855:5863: 0.01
